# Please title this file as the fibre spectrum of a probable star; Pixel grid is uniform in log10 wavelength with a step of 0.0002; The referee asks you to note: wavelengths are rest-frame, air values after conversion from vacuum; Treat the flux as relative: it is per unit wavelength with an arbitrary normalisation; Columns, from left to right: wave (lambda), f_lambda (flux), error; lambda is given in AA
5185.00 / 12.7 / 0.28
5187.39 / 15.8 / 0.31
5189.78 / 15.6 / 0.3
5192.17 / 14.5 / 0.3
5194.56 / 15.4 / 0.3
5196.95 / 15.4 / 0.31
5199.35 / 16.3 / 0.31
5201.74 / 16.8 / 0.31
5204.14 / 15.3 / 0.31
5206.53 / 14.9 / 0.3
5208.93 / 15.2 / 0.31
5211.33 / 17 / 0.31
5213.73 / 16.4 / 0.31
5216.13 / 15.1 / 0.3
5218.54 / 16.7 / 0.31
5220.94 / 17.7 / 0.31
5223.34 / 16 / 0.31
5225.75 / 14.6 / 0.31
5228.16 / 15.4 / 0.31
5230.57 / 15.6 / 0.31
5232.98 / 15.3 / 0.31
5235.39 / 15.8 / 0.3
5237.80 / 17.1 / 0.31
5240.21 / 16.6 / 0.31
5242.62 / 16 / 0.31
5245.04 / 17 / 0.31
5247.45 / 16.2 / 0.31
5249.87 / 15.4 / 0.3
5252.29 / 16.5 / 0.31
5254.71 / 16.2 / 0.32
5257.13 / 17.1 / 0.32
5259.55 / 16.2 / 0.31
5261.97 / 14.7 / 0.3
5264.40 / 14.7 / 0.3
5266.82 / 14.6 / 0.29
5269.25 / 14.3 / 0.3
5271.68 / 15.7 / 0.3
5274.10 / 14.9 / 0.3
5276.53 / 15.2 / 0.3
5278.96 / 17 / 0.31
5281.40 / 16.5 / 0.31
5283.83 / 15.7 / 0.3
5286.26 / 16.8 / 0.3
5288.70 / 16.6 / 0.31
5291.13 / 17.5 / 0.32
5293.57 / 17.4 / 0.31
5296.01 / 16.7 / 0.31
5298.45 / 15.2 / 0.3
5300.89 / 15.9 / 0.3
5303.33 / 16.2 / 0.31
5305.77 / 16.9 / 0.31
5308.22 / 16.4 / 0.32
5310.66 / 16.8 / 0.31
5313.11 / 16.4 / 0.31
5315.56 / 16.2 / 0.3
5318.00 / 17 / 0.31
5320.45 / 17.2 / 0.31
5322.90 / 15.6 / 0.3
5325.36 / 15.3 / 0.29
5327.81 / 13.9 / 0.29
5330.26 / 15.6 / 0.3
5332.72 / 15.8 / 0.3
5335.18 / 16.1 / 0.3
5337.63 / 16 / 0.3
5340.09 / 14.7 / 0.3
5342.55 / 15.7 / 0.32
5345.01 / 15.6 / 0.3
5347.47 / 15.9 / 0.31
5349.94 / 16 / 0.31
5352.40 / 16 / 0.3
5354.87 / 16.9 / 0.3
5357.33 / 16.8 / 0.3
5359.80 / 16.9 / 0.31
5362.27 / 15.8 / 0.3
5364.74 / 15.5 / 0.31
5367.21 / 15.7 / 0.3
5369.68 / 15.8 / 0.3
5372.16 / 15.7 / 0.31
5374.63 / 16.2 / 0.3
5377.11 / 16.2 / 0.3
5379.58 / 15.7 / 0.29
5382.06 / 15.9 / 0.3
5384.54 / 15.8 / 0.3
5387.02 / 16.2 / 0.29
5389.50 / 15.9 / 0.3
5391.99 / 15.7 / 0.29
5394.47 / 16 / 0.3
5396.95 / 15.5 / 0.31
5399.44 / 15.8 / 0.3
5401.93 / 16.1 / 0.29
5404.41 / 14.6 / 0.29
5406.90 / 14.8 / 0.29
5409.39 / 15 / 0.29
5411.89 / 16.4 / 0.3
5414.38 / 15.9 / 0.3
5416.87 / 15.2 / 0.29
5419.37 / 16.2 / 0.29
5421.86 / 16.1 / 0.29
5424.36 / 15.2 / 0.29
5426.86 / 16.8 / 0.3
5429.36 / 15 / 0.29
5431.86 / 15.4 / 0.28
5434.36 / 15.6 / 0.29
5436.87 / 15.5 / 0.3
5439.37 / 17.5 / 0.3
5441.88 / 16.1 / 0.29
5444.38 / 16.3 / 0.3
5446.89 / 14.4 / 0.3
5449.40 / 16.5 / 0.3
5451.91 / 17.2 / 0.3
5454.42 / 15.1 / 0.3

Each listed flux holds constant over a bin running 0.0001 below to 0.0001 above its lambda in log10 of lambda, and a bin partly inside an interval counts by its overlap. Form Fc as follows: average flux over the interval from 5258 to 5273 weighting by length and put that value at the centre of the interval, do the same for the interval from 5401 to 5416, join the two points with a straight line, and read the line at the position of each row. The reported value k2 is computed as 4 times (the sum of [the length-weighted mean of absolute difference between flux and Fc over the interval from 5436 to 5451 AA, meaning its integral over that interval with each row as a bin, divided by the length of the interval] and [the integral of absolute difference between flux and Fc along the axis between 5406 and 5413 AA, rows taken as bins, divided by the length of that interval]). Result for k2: 6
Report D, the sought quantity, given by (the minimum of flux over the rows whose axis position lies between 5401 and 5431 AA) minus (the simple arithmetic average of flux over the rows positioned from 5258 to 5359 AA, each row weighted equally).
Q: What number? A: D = -1.4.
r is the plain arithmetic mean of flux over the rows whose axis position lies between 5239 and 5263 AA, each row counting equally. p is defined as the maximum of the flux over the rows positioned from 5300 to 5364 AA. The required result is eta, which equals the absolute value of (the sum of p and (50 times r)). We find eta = 827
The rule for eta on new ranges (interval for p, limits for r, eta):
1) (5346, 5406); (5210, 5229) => 823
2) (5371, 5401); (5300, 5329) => 824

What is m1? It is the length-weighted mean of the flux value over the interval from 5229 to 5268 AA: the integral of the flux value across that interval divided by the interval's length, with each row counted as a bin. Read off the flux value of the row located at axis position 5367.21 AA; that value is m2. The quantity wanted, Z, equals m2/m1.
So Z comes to 0.99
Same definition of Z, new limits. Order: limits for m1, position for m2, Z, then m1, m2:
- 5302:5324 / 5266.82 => 0.88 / 16.5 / 14.6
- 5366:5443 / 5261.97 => 0.93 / 15.8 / 14.7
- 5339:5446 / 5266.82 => 0.92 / 15.8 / 14.6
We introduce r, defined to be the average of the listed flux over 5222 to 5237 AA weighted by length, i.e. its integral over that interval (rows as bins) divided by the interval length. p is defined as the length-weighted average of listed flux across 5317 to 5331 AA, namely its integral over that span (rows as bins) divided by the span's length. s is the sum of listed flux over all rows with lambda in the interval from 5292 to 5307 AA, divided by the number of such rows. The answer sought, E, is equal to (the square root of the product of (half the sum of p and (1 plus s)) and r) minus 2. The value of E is 14.0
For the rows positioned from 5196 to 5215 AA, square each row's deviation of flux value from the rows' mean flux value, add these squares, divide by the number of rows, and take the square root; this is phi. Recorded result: 0.75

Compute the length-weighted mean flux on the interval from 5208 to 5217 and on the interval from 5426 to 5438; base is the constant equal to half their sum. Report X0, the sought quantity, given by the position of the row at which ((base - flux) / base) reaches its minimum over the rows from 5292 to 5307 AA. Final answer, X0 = 5293.57 AA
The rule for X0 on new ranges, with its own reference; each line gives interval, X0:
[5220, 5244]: 5220.94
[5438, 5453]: 5439.37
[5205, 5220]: 5211.33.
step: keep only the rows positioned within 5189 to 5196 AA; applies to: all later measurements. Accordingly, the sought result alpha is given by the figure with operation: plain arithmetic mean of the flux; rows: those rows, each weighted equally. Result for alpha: 15.2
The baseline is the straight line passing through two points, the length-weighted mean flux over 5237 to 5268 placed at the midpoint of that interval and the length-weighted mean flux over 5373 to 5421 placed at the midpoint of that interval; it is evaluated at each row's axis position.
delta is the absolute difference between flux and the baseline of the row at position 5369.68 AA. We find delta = 0.0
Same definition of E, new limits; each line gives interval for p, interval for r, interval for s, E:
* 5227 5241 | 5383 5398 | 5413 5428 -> 14.1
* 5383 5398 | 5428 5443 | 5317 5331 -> 14.1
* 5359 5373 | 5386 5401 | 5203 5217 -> 14.1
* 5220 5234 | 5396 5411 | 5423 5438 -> 13.7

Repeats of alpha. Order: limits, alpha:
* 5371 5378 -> 16.0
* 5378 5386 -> 15.8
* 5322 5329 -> 14.9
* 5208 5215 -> 16.2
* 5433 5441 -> 16.2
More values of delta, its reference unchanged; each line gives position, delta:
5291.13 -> 1.6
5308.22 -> 0.5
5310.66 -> 0.9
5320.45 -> 1.3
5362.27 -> 0.0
